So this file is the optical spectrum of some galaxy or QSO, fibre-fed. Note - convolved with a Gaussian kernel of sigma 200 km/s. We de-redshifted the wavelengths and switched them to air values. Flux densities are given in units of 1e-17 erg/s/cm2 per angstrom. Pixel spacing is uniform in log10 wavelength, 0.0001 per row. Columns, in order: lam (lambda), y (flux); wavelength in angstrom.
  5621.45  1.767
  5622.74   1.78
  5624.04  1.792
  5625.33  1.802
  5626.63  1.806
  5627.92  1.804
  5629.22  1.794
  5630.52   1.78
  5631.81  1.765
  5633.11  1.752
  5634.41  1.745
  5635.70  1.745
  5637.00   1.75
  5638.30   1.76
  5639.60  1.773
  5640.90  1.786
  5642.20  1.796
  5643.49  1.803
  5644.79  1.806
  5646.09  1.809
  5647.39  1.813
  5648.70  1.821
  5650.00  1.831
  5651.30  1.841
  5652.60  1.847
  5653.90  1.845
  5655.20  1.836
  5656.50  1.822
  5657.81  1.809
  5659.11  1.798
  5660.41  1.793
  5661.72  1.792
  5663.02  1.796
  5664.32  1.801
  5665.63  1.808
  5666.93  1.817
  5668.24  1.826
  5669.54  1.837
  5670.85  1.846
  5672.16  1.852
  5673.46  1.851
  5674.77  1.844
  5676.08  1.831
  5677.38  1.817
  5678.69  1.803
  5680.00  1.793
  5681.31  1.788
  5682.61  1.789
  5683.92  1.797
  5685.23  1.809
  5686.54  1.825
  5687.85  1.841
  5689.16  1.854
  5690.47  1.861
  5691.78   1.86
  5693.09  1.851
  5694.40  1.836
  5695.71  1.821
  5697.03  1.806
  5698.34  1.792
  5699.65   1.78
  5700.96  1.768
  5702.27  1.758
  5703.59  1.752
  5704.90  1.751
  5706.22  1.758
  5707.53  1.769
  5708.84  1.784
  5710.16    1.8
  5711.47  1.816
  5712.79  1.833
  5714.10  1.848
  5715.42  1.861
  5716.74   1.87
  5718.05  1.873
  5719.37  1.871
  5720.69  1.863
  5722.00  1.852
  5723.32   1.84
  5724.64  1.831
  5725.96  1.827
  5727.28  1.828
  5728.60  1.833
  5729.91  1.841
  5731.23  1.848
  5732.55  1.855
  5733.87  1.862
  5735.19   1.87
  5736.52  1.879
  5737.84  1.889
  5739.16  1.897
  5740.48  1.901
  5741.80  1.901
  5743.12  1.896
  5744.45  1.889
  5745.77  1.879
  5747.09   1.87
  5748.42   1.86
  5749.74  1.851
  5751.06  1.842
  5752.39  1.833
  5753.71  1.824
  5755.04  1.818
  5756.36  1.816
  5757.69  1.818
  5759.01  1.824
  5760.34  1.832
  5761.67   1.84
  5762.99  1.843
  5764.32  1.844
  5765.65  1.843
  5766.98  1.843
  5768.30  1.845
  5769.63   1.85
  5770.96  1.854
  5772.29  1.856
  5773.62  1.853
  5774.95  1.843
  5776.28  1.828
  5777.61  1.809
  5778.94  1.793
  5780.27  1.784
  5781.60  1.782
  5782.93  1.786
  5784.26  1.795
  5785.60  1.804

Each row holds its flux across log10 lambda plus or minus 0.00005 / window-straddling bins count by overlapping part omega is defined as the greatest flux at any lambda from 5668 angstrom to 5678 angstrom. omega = 1.852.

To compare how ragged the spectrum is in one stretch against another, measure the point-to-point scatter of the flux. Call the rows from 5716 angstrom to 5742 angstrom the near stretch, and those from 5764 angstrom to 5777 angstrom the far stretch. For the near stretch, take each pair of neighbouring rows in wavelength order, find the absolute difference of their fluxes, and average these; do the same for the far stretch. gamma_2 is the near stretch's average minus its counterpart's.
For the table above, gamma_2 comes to 0.002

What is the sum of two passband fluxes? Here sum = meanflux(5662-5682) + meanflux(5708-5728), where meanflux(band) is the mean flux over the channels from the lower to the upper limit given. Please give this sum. 3.66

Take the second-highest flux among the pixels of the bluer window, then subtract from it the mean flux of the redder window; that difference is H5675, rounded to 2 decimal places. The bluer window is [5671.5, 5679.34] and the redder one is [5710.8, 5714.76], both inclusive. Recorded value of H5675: 0.02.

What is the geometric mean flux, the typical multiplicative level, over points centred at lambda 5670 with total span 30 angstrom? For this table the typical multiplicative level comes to 1.81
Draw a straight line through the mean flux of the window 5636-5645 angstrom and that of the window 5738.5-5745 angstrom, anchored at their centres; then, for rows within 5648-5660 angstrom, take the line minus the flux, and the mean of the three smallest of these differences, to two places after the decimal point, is -0.05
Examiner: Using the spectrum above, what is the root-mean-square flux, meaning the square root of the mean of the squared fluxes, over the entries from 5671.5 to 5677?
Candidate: 1.84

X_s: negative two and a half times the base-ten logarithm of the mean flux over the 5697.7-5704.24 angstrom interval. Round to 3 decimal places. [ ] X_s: -0.620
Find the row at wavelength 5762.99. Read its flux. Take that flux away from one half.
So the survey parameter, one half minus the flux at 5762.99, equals -1.34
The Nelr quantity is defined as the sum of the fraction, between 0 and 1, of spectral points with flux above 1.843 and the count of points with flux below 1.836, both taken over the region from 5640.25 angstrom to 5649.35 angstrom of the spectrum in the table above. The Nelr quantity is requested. 7.0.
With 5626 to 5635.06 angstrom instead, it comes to 7.0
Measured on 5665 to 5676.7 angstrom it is 4.4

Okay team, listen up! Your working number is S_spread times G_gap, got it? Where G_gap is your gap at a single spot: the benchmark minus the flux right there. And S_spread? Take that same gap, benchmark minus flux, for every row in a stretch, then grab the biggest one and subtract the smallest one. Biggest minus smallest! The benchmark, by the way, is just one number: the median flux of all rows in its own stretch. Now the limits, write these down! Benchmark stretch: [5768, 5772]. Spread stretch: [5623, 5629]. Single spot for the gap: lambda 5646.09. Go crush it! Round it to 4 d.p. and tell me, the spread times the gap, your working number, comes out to 0.0006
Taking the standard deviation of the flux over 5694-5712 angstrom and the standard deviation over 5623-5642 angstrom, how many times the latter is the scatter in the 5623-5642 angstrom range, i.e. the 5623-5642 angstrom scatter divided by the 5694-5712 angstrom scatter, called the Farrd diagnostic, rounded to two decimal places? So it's 0.82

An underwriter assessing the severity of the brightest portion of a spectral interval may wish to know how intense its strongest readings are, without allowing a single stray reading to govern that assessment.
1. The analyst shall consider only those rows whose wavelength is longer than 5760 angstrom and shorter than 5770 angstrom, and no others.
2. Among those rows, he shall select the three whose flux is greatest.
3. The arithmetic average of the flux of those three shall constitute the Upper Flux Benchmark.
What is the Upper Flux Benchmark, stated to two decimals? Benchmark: 1.85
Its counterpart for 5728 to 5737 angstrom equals 1.87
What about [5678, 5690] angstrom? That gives 1.84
